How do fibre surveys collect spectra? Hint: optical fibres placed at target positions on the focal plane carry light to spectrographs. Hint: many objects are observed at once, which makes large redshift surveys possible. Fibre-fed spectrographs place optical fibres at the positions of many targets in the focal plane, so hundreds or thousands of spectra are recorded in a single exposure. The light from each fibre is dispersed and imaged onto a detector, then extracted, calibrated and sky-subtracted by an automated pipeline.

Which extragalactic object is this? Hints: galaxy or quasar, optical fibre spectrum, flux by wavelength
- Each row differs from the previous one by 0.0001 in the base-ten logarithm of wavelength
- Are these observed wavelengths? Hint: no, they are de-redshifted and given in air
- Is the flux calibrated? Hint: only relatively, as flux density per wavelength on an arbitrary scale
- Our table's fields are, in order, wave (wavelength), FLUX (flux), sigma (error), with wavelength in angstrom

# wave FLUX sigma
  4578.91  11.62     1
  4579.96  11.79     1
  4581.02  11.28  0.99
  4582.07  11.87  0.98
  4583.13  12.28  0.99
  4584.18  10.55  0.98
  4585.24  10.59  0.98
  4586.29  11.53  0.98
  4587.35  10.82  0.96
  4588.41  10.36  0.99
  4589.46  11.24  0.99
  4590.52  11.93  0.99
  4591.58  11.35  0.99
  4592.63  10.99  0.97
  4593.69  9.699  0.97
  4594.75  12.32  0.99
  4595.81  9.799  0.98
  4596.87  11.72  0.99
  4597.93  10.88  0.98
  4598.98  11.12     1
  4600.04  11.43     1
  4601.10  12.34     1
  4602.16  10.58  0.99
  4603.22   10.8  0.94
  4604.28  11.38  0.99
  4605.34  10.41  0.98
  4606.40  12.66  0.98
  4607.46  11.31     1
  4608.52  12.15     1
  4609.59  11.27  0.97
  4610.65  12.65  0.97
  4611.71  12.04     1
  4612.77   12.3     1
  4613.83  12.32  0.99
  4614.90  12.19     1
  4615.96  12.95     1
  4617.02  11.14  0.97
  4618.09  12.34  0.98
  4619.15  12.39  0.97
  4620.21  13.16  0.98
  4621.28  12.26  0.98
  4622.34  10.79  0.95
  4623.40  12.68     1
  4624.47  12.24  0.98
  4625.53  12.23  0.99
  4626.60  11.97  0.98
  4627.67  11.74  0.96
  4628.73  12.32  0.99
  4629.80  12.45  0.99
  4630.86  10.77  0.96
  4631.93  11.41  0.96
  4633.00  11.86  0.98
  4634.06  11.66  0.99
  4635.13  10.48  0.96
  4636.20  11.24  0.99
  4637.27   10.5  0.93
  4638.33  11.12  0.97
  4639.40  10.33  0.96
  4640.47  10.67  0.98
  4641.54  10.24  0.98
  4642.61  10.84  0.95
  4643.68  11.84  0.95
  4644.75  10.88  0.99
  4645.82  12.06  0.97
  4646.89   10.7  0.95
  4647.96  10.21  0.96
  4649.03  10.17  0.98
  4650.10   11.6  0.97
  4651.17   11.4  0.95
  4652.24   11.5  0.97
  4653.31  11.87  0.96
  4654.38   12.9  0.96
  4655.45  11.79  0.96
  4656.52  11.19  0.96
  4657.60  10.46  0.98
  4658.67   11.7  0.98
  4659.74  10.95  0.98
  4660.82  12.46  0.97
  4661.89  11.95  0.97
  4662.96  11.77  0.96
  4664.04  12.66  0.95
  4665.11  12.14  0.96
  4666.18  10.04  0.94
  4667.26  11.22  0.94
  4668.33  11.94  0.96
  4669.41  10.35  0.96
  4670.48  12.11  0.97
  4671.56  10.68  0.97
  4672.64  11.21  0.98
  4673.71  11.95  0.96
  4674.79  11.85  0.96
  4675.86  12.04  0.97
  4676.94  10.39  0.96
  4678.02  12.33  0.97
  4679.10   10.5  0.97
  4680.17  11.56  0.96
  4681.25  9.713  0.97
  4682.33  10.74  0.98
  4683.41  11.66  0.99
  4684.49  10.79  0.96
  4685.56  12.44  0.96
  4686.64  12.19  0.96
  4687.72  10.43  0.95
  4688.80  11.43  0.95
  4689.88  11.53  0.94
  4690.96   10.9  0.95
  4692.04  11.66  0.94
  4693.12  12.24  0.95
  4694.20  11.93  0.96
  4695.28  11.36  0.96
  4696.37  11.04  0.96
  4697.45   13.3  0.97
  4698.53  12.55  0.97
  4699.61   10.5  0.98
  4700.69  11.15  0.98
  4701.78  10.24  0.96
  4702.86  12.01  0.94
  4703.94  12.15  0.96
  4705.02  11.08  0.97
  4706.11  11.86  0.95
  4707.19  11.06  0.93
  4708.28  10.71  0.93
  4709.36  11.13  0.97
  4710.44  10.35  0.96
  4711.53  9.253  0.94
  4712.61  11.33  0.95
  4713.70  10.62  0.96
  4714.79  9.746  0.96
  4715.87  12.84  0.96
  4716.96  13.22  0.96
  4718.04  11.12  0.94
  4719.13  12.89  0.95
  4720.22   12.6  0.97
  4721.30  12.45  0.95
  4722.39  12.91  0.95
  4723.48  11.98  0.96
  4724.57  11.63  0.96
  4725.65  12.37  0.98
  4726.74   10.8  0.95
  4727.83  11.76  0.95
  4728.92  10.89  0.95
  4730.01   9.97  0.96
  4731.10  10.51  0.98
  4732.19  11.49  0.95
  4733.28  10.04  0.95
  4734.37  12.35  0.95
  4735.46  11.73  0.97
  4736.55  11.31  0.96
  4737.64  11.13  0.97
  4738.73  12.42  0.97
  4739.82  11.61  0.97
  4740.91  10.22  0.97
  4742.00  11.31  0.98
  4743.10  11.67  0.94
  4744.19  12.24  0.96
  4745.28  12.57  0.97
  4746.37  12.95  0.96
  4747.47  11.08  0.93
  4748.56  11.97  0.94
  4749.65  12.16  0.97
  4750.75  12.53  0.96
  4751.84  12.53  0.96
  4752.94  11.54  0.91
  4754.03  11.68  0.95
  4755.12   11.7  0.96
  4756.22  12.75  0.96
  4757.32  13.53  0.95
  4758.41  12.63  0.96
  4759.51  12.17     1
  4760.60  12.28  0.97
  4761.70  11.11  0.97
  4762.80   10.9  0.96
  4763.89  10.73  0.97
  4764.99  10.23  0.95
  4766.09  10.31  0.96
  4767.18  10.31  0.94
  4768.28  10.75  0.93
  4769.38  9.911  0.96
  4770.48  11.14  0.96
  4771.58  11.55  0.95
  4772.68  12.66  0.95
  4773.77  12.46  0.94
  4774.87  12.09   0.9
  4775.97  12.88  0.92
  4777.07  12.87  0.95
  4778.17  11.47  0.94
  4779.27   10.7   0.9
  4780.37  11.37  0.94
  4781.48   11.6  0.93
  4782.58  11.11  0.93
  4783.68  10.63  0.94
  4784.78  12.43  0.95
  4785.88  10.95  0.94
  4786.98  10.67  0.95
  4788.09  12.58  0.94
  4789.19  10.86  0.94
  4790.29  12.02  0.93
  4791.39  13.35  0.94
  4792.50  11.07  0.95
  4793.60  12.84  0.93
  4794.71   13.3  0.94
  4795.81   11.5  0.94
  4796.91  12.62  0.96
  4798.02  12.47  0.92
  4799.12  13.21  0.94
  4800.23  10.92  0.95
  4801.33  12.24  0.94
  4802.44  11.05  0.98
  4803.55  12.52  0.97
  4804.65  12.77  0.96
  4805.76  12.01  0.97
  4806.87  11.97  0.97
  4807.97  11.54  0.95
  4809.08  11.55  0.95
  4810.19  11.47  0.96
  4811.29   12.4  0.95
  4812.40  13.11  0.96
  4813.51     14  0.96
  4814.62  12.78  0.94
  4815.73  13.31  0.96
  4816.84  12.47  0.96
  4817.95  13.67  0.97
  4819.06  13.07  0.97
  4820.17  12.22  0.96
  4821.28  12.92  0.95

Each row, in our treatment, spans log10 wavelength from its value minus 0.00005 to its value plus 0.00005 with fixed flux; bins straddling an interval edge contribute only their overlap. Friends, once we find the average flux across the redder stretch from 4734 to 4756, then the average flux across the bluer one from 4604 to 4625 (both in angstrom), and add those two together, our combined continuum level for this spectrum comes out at 23.9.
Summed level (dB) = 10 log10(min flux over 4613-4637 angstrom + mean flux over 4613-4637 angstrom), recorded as 13.5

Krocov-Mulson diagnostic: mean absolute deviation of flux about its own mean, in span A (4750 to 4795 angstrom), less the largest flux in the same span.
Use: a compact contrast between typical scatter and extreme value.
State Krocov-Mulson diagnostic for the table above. -12.7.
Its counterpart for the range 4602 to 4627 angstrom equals -12.5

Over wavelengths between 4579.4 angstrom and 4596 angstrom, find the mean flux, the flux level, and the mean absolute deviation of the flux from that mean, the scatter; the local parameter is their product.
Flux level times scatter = 7.3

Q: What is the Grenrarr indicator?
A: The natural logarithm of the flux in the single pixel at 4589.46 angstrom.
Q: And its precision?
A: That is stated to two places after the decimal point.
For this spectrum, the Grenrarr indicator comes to 2.42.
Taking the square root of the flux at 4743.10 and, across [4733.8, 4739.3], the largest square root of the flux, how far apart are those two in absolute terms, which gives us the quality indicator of 0.11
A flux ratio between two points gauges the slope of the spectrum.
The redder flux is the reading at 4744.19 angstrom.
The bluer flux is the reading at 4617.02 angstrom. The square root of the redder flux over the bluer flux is 1.048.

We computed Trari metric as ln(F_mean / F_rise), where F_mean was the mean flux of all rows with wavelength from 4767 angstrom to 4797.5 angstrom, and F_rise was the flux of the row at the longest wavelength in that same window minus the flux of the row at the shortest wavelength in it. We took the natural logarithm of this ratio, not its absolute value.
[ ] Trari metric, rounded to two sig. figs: 1.6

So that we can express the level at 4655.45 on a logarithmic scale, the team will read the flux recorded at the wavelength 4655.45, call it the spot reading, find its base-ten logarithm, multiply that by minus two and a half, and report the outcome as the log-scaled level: -2.68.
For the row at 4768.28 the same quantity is -2.58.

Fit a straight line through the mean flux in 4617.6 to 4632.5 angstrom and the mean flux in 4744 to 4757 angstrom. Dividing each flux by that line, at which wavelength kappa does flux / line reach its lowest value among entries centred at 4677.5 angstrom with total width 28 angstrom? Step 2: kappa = 4681.25 angstrom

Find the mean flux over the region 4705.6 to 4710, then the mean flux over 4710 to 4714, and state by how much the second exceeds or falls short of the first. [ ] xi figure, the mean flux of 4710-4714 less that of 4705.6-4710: -0.8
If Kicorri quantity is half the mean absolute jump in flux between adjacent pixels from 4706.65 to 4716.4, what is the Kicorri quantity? 0.59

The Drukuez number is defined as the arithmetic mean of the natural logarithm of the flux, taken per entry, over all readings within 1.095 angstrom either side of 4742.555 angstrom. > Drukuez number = 2.44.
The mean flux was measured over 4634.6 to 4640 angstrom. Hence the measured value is 10.7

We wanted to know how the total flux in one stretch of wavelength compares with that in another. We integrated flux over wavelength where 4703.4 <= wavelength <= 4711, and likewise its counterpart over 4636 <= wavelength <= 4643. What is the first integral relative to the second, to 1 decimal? 1.1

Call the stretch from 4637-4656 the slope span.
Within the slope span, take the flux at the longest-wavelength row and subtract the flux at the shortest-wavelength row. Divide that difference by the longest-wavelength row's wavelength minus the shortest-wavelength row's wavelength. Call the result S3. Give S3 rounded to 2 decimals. 0.07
